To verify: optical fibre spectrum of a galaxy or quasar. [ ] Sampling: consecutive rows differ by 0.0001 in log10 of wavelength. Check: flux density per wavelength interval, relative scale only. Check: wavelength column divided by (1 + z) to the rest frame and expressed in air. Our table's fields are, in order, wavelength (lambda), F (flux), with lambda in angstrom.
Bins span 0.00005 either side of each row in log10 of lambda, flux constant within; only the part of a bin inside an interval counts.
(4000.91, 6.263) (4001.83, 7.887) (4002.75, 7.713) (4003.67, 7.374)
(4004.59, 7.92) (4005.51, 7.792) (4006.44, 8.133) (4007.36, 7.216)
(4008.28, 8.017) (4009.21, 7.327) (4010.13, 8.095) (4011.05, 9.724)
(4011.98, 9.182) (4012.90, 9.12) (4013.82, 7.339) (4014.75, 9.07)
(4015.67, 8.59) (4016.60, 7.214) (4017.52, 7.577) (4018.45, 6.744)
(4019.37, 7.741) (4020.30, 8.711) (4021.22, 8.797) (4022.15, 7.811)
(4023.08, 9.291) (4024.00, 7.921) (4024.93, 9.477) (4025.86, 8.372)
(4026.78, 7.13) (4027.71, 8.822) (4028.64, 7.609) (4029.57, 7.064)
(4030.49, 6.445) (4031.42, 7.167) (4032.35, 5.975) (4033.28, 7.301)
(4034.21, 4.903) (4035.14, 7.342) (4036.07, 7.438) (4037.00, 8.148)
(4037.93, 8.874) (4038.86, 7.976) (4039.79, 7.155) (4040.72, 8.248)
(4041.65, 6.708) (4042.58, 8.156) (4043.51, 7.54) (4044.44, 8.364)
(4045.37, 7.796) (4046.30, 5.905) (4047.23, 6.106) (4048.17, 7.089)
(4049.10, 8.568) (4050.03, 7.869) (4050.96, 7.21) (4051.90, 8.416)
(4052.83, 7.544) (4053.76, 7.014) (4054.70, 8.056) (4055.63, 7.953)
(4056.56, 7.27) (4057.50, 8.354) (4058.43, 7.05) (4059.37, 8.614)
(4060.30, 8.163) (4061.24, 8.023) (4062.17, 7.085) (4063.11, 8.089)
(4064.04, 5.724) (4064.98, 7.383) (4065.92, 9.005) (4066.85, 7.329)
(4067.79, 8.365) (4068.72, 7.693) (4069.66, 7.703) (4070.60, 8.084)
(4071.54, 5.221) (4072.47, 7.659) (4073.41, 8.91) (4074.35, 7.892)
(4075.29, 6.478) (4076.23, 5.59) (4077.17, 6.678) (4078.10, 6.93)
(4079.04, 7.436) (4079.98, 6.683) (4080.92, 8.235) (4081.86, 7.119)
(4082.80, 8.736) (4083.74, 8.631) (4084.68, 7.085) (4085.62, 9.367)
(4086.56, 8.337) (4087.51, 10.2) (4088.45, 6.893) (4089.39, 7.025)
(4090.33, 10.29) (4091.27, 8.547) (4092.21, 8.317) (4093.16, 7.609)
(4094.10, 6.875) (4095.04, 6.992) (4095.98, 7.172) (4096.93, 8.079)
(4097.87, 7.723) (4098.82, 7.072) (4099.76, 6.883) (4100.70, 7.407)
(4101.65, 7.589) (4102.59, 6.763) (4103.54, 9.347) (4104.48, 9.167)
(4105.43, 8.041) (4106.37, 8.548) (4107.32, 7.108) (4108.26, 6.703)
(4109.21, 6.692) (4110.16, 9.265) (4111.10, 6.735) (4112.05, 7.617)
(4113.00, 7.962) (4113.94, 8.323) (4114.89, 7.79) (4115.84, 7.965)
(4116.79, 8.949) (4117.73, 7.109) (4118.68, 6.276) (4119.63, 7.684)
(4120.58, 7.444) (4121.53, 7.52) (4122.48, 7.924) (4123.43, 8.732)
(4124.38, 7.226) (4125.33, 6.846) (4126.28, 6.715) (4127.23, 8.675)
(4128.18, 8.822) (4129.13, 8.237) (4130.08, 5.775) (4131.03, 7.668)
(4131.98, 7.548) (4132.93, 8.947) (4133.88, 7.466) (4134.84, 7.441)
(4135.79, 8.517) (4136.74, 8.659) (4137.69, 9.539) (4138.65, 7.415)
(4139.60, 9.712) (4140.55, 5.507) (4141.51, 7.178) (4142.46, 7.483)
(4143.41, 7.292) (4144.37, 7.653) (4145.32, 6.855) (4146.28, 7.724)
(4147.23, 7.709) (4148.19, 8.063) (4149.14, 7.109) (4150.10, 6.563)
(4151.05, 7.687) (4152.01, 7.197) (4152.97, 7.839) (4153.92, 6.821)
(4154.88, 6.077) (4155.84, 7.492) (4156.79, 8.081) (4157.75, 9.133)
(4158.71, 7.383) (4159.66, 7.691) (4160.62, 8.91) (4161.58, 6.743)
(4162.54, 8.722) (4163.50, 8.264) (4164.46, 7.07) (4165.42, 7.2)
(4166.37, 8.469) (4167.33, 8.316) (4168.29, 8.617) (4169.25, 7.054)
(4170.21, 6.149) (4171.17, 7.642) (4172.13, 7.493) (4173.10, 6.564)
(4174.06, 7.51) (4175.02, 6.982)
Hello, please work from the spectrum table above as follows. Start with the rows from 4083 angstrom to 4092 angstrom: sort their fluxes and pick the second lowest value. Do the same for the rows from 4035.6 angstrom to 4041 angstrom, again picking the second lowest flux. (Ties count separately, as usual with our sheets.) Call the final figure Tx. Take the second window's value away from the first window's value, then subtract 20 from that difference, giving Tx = -20.4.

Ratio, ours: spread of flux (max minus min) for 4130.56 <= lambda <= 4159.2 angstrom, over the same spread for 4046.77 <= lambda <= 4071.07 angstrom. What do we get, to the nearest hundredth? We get 1.28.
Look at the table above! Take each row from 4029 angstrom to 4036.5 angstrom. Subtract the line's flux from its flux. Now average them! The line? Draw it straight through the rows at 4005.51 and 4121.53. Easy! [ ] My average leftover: -1.0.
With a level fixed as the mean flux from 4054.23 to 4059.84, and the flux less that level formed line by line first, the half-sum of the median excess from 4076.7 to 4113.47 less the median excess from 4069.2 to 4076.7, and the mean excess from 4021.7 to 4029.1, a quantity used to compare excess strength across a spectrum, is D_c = 0.16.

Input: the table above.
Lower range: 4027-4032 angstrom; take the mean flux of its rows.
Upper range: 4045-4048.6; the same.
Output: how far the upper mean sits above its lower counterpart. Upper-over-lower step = -0.7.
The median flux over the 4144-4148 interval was 7.68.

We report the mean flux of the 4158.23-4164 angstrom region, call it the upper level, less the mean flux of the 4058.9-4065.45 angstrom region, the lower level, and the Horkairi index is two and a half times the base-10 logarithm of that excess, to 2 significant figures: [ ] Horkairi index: -1.1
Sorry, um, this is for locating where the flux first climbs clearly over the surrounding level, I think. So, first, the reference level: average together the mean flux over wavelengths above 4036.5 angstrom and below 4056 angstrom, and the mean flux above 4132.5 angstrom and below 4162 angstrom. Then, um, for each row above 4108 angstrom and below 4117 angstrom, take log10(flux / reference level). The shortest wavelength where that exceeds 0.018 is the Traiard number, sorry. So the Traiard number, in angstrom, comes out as 4110.16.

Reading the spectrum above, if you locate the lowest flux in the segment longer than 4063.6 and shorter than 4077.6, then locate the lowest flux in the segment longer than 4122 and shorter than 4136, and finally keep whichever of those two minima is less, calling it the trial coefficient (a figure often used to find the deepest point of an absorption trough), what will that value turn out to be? 5.22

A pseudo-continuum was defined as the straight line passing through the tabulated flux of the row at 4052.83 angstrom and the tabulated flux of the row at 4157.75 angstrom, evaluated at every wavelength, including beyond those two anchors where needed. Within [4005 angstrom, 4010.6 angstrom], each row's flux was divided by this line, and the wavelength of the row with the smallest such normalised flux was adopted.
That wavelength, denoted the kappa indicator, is 4007.36 angstrom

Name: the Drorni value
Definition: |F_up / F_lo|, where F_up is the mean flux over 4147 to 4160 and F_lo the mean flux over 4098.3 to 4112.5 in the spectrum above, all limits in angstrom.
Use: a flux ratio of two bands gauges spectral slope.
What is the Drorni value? 0.98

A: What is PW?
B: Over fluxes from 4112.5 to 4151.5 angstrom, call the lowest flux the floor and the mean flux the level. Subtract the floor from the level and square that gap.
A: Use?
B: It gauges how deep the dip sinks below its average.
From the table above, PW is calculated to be 4.8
